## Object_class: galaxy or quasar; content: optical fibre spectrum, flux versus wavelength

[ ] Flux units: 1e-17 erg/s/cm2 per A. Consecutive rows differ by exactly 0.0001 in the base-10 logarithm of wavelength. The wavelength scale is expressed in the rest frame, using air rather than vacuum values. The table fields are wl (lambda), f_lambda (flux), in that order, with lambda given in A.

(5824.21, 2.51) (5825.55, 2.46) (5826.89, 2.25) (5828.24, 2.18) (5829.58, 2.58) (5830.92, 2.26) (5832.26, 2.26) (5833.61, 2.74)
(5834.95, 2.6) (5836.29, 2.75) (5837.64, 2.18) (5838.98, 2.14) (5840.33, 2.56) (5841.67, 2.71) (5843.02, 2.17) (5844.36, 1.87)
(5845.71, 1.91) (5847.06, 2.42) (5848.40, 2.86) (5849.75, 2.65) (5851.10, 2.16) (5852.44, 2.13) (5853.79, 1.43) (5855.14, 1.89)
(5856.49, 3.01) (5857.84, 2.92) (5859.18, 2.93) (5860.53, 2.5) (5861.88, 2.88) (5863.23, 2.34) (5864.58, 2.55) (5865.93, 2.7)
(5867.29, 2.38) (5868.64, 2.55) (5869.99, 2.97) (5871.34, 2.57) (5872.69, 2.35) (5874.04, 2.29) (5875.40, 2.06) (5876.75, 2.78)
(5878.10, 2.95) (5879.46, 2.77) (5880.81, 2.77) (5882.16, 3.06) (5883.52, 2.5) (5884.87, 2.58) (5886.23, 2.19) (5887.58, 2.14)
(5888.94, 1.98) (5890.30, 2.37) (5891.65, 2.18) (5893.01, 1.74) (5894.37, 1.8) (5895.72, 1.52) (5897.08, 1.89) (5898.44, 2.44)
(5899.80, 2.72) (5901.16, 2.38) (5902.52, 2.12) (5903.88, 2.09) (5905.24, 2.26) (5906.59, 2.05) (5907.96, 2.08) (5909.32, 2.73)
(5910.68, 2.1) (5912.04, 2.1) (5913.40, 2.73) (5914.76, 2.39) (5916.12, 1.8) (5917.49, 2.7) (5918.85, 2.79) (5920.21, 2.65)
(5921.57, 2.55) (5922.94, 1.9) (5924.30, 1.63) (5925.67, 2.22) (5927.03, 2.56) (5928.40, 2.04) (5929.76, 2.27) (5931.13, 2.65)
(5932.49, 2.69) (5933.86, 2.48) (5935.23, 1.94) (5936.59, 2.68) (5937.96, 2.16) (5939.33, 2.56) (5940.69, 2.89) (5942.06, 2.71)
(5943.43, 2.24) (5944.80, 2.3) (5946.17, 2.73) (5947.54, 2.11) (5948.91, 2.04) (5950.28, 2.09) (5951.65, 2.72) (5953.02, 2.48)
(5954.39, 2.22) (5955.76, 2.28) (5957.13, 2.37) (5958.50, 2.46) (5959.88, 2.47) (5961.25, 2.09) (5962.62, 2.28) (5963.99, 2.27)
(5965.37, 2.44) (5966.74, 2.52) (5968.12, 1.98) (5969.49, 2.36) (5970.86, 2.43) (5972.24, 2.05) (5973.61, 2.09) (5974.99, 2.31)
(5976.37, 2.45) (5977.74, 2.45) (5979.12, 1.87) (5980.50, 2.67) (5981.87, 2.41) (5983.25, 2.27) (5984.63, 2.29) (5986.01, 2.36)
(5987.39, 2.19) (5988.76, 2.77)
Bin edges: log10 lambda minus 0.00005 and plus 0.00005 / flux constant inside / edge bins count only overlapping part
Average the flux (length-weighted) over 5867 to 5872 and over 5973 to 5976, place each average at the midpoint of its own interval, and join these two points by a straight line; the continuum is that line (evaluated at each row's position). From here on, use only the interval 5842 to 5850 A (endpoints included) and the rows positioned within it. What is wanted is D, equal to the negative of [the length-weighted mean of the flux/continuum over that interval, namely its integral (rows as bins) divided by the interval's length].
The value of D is -0.85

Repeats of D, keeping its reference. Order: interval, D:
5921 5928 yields -0.89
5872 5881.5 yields -0.99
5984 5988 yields -1.05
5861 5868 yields -0.96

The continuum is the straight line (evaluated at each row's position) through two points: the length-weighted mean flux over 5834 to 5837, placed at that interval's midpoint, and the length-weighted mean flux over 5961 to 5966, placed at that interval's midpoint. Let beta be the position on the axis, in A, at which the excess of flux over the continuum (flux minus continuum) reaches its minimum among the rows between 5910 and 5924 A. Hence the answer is 5916.12 A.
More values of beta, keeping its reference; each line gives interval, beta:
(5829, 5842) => 5838.98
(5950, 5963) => 5950.28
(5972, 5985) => 5979.12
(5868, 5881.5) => 5875.40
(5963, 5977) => 5968.12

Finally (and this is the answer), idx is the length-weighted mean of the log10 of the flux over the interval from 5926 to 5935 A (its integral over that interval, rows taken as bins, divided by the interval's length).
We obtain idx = 0.38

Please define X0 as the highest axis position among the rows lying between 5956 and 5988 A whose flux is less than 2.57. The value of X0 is 5987.39 A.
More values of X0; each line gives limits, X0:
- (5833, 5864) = 5863.23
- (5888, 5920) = 5916.12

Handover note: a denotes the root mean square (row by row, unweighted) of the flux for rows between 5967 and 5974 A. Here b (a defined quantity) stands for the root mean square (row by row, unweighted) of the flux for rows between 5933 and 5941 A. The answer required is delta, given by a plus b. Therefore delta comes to 4.7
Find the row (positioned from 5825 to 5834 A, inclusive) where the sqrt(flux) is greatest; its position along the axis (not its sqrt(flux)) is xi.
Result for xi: 5833.61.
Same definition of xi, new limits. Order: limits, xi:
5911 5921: 5918.85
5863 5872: 5869.99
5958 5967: 5966.74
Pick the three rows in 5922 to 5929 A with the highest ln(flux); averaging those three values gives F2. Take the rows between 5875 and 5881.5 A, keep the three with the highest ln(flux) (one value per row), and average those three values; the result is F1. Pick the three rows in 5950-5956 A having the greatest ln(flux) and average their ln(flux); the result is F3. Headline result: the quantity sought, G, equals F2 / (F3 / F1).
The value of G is 0.93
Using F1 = 1.04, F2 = 0.82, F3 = 0.911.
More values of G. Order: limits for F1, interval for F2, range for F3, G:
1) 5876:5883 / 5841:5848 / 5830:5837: 0.96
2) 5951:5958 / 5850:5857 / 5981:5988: 0.95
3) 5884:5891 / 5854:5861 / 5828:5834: 1.01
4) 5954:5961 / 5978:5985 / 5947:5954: 0.90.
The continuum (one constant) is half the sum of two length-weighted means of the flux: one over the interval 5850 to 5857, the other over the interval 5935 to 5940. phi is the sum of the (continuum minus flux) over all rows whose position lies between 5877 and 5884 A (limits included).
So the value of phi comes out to -2.8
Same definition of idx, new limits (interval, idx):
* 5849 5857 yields 0.33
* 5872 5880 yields 0.40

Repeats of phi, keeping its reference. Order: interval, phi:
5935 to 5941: -1.0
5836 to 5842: -1.1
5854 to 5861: -2.0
